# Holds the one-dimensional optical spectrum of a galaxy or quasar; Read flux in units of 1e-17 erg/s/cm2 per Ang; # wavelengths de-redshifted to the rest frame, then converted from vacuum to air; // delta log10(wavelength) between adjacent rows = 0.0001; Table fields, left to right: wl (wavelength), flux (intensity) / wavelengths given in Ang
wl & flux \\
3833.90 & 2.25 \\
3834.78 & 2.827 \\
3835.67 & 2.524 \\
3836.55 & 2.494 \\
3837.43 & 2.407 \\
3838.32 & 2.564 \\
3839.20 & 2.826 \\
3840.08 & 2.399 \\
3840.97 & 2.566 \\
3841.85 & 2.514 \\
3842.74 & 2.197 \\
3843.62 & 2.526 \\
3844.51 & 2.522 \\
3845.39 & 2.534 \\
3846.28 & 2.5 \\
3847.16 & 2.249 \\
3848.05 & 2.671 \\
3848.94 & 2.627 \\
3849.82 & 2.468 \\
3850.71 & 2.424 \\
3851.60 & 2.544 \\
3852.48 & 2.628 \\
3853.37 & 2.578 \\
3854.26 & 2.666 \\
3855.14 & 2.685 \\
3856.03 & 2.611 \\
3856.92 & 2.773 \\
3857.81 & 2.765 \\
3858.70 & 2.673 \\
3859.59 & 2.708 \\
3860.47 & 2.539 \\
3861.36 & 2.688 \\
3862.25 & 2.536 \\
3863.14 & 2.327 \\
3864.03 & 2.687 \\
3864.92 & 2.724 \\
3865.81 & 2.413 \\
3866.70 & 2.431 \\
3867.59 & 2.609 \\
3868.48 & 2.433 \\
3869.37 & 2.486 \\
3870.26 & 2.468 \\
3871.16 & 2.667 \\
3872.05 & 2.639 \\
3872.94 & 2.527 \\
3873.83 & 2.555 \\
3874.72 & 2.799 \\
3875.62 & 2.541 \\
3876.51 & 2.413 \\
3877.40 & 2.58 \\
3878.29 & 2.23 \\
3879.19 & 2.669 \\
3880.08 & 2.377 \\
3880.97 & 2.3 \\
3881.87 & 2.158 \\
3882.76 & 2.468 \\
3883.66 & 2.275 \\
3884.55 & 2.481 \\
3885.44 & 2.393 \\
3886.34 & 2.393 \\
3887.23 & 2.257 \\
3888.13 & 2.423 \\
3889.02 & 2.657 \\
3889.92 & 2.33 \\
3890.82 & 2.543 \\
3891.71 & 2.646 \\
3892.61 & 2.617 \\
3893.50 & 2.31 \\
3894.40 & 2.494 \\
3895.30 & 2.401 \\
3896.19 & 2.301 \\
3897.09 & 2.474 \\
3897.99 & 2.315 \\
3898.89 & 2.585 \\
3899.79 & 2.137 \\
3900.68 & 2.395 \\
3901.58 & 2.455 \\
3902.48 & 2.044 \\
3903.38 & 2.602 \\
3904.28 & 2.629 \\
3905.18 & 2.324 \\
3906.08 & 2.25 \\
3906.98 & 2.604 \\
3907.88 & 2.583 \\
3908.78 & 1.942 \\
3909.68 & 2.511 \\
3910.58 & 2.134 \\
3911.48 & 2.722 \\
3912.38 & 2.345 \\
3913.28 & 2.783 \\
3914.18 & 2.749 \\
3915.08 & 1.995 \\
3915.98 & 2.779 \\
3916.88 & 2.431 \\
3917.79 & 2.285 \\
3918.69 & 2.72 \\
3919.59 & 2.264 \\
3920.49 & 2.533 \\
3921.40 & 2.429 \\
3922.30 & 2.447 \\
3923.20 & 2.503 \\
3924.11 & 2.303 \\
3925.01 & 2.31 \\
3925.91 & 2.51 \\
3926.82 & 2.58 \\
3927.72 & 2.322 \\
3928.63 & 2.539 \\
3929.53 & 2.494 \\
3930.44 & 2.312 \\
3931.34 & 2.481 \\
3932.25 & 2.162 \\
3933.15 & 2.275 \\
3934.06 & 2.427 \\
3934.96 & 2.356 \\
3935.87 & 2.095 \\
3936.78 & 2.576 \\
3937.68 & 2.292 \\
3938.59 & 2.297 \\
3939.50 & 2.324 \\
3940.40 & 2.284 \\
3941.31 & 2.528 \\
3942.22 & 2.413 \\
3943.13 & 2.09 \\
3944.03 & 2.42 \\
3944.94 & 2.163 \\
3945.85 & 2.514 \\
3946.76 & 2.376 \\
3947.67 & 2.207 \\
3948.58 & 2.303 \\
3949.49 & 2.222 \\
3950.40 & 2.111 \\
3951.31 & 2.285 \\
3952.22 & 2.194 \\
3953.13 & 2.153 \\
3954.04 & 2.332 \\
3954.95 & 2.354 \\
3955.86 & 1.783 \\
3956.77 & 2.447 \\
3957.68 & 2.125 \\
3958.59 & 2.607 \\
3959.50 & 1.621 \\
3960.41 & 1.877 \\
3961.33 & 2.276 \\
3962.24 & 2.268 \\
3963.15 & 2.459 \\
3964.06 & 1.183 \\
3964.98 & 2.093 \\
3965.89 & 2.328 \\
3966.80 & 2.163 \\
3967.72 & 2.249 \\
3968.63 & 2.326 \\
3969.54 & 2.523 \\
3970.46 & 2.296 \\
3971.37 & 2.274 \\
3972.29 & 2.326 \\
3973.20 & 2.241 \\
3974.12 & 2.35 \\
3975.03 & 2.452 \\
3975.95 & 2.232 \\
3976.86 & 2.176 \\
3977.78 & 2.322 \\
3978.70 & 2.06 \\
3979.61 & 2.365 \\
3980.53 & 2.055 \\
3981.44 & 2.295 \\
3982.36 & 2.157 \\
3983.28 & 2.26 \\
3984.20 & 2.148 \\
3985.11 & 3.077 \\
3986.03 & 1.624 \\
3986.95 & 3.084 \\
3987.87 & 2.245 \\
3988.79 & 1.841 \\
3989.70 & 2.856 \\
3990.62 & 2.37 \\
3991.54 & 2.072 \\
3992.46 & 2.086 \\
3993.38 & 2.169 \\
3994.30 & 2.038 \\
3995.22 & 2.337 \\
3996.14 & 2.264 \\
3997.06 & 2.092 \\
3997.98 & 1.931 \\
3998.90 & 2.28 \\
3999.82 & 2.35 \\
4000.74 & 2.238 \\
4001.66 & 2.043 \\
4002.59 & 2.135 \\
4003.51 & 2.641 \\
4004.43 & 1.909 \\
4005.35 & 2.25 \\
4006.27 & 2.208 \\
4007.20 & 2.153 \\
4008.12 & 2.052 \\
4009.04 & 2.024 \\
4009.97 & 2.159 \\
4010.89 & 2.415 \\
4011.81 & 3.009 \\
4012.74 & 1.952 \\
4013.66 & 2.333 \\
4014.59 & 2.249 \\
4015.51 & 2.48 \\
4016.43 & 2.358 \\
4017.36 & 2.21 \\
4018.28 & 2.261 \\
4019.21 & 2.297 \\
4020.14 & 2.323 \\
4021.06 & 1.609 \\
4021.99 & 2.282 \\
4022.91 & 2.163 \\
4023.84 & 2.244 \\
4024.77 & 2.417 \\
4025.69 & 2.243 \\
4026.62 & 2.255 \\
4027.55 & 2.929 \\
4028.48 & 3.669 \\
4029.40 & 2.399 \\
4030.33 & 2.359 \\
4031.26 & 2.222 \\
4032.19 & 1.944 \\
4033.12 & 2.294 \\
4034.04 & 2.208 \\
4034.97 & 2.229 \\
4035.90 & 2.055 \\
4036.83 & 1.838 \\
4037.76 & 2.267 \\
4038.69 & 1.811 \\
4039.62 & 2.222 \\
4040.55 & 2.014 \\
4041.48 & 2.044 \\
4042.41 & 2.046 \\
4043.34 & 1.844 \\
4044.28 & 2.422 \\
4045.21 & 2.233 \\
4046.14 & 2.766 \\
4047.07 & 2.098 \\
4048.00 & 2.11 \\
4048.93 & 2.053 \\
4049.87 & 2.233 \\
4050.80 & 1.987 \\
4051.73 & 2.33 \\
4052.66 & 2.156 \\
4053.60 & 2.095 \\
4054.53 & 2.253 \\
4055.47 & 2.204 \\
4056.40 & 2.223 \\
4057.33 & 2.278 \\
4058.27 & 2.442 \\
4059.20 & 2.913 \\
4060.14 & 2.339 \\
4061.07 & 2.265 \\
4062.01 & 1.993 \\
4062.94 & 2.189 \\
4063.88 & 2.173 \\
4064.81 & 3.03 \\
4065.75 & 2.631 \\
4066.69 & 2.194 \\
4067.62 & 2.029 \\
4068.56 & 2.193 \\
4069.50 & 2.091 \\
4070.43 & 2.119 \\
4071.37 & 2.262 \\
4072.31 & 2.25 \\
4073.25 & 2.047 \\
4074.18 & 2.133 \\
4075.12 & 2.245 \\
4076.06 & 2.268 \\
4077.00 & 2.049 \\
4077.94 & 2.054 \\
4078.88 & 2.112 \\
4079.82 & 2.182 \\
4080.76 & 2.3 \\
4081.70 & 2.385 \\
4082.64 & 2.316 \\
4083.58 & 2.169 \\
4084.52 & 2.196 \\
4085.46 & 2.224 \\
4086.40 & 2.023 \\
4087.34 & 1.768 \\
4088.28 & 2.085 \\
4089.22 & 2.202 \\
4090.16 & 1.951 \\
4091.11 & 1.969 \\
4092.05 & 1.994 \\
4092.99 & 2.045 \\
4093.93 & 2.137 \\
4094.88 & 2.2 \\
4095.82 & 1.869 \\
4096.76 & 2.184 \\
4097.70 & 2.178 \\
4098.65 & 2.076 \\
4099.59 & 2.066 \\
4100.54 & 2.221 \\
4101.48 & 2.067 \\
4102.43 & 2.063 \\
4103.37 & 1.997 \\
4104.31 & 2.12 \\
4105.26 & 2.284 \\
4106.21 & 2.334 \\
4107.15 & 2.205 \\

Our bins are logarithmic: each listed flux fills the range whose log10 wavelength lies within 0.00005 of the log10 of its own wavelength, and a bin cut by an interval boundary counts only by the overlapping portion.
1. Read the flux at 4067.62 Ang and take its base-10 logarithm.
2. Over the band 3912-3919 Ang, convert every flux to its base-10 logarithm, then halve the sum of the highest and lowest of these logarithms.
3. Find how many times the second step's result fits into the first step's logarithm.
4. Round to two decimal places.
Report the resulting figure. 0.83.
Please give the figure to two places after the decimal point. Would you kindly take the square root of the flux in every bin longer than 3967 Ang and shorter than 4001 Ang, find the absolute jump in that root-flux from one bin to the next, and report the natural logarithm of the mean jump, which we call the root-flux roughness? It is -2.29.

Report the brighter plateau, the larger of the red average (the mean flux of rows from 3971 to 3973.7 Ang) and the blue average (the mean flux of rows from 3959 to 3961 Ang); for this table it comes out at 2.28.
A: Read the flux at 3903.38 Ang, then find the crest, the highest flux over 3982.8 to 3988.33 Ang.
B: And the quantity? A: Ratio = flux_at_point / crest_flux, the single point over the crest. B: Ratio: 0.844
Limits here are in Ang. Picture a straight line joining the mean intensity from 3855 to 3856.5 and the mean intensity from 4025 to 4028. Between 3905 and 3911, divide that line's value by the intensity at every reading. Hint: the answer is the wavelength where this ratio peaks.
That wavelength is 3908.78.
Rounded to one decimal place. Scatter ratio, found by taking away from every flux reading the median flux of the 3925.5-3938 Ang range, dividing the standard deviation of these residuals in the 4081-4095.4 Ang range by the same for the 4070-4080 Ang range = 1.8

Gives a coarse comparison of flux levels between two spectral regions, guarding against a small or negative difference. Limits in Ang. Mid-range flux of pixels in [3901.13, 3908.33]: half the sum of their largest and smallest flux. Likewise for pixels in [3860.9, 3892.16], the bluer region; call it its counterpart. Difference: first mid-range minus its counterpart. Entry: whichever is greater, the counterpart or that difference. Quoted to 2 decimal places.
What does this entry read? 2.48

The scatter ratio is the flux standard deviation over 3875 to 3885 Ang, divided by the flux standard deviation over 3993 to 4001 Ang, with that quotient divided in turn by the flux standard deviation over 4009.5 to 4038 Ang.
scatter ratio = 3.1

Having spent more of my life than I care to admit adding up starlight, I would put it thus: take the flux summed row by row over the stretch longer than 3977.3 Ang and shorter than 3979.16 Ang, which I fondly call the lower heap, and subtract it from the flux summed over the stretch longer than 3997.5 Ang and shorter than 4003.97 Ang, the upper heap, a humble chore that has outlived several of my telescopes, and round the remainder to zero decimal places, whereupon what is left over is 11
